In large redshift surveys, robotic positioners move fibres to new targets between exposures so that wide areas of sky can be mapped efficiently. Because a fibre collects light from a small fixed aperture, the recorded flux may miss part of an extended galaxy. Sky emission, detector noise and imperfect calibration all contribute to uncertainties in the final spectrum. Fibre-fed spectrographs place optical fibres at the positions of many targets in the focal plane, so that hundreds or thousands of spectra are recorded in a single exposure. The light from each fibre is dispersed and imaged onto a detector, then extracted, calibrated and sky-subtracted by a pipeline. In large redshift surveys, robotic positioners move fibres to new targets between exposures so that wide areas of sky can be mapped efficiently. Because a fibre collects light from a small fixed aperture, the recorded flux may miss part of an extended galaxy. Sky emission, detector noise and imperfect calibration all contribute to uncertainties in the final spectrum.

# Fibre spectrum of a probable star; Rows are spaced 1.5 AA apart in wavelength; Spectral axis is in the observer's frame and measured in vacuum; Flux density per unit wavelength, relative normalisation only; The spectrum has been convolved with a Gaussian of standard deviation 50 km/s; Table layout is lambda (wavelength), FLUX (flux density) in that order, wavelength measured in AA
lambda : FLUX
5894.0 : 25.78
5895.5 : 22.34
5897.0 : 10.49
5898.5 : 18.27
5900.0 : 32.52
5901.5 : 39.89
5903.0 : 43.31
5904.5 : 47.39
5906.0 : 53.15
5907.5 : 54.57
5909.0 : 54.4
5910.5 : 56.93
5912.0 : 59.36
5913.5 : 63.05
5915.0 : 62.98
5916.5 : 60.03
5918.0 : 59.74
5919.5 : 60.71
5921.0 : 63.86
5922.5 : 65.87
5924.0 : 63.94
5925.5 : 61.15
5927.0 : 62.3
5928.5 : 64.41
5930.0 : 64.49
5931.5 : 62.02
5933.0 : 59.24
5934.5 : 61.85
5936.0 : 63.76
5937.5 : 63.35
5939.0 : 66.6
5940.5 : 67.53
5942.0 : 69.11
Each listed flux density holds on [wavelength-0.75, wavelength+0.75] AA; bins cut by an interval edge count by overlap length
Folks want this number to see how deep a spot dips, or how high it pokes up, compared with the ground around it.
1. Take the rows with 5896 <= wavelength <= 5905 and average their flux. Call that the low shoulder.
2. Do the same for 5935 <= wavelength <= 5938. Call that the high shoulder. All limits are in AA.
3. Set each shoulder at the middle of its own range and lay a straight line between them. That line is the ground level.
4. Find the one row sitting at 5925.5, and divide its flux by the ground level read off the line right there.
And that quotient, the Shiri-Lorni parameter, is 1.14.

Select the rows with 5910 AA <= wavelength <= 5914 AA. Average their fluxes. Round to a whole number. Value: 60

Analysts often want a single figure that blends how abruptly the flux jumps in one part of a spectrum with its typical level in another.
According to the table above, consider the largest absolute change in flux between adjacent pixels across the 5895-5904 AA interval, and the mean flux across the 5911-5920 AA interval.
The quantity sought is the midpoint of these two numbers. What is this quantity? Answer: 37.6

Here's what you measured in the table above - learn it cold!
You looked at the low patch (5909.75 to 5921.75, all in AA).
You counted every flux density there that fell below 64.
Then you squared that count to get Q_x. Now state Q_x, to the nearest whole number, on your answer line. 64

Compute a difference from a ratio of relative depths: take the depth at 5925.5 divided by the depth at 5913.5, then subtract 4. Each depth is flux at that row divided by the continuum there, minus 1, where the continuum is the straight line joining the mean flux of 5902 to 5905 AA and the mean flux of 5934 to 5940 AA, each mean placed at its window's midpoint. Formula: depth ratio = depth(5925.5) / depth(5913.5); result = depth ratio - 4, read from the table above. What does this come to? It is -3.7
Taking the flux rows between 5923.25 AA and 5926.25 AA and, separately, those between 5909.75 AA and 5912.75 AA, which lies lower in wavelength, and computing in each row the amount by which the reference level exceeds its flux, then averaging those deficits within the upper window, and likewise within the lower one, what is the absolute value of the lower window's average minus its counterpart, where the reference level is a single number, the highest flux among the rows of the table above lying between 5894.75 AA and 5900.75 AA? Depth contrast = 4.4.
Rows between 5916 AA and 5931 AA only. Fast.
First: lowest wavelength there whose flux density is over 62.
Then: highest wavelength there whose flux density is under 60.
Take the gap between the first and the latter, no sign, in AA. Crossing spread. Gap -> 3.0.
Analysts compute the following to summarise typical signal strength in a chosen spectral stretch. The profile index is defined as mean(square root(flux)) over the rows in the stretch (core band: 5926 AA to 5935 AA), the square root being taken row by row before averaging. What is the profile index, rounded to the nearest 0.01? 7.90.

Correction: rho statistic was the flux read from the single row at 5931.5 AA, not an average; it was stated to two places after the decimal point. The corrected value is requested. 62.02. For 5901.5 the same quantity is 39.89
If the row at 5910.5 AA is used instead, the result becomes 56.93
